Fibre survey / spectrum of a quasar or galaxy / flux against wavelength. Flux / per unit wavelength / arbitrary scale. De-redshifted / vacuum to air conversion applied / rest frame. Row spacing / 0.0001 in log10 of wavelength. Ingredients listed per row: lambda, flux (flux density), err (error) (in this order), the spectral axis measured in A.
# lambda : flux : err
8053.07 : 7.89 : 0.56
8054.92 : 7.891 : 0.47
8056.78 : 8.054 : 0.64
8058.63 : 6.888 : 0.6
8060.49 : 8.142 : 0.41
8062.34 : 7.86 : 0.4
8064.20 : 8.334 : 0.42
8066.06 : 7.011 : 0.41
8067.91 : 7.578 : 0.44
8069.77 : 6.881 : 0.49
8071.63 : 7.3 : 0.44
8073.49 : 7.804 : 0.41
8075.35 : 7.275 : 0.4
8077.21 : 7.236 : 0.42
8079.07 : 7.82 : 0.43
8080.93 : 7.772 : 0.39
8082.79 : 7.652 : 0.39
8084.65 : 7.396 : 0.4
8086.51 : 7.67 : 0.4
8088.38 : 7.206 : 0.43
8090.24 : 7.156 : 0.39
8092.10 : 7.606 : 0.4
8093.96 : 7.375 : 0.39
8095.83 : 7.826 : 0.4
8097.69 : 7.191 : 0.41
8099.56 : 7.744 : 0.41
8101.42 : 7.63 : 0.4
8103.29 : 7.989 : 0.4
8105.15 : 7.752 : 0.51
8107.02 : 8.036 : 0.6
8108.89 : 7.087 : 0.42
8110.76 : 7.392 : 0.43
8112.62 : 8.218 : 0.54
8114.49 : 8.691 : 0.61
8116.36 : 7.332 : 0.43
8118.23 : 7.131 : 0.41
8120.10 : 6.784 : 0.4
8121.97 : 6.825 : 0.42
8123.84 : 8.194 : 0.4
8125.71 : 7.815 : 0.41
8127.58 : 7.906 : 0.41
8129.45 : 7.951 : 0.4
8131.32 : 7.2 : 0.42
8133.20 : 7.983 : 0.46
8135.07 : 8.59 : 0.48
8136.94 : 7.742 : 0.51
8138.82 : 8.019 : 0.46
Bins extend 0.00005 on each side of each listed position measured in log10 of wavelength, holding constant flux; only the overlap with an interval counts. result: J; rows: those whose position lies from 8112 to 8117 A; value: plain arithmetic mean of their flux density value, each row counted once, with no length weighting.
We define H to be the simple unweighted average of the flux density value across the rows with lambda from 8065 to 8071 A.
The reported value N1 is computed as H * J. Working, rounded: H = 7.2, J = 8.08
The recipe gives 57.8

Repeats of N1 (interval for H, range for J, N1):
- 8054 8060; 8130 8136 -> 60.3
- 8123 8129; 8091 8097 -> 60.6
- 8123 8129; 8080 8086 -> 60.6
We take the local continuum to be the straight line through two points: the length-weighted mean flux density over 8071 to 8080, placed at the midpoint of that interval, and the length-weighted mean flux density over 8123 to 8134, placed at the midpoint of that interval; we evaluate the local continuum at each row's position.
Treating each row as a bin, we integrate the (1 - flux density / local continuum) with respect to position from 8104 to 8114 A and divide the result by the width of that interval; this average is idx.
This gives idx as 0.00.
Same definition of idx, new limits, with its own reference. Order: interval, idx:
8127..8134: 0.01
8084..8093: 0.02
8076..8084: -0.01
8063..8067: -0.04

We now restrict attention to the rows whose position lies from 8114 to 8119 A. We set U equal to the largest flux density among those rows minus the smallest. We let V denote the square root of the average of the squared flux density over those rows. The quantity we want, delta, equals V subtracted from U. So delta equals -6.2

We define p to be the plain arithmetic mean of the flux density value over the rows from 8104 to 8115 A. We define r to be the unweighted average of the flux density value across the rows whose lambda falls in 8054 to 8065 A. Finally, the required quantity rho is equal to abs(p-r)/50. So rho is 0.0000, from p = 7.86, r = 7.86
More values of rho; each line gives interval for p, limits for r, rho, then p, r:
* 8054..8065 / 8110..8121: 0.0054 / 7.86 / 7.59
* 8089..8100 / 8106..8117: 0.0062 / 7.48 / 7.79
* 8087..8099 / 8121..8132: 0.0051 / 7.39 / 7.65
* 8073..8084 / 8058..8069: 0.0008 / 7.59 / 7.64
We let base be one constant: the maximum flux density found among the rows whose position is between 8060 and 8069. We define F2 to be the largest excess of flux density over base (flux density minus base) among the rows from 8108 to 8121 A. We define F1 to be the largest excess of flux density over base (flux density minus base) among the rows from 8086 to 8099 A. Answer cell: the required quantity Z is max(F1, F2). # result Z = 0.36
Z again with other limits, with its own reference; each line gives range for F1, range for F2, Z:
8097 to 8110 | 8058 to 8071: 0.00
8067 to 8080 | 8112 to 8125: 0.36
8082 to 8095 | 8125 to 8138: 0.26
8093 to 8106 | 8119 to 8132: -0.14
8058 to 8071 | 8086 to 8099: 0.00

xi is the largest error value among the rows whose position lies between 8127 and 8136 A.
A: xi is 0.48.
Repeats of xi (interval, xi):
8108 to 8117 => 0.61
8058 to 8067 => 0.60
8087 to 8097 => 0.43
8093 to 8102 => 0.41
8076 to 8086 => 0.43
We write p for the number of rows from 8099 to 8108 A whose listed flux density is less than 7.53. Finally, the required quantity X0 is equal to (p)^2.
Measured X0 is 0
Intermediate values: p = 0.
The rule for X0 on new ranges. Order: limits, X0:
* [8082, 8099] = 25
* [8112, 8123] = 16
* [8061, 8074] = 9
